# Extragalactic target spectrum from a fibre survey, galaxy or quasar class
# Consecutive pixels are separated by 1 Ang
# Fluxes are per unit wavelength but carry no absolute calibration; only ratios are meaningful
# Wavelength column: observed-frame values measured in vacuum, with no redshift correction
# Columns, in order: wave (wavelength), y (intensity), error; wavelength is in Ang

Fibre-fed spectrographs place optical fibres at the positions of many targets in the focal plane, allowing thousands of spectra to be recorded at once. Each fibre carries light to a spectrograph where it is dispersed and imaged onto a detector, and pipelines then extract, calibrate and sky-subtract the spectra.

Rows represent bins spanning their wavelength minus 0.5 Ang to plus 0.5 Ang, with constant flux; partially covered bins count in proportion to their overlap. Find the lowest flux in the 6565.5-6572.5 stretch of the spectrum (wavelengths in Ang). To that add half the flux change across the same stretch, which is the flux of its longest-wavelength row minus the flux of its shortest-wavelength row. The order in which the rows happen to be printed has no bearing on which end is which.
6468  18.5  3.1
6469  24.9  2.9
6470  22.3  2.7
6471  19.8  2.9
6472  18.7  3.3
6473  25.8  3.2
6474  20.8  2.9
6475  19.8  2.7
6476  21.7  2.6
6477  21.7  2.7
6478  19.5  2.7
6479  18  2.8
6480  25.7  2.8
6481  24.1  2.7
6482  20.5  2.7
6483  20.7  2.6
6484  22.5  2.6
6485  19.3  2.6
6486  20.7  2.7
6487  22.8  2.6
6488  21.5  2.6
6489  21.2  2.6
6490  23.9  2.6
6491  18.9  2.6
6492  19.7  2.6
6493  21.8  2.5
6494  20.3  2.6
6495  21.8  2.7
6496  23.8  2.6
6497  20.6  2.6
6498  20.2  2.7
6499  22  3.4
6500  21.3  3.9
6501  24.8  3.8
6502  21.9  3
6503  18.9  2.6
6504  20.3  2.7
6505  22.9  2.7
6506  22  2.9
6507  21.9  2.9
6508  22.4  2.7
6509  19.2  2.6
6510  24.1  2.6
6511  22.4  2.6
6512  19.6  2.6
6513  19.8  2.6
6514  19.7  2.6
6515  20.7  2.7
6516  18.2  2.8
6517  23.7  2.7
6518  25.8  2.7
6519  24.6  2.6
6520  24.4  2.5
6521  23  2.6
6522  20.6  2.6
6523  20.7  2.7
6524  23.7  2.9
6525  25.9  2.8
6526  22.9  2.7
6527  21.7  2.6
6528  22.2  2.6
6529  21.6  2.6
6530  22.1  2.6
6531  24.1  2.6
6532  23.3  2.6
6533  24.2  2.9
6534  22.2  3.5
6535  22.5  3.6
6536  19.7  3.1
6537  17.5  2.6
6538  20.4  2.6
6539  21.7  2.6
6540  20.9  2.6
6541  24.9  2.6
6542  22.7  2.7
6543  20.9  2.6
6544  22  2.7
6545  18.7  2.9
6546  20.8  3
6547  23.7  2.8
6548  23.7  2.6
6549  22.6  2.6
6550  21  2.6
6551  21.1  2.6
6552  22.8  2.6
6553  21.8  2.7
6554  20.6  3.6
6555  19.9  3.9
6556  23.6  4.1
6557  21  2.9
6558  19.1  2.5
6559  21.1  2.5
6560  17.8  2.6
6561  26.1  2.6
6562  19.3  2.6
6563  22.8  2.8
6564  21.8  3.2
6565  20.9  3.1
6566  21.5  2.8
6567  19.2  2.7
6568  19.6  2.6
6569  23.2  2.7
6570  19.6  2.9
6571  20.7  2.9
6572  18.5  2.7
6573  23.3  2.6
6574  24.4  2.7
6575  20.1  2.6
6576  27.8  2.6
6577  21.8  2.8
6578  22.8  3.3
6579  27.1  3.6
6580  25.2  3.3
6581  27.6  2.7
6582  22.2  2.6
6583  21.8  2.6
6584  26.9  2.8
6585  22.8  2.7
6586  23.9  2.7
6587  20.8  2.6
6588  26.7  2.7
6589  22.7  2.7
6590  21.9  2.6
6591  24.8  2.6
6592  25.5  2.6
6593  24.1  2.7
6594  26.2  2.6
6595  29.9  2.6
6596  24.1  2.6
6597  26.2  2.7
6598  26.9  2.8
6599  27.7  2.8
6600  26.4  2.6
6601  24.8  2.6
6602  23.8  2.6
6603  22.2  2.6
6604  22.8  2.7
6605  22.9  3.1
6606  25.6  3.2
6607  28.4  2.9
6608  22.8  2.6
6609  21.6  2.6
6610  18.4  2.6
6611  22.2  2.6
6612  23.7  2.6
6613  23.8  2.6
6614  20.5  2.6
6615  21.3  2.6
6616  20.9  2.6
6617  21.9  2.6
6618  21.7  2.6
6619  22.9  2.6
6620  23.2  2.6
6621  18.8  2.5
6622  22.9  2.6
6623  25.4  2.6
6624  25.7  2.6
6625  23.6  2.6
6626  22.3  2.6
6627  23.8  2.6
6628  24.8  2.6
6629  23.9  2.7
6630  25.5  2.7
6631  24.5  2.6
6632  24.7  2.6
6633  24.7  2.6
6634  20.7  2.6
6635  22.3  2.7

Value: 17.0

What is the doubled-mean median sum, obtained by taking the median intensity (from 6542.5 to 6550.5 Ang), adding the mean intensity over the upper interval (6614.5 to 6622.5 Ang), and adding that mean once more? 65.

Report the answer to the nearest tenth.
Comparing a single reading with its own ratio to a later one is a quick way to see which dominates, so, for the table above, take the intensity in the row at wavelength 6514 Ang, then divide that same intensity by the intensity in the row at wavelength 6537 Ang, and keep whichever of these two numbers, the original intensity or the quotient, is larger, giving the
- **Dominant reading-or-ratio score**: 19.7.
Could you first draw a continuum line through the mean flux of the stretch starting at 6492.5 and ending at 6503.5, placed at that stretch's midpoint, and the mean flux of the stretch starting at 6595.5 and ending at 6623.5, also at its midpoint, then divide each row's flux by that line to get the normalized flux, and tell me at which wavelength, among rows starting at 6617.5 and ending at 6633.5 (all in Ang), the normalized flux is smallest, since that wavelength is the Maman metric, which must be 6621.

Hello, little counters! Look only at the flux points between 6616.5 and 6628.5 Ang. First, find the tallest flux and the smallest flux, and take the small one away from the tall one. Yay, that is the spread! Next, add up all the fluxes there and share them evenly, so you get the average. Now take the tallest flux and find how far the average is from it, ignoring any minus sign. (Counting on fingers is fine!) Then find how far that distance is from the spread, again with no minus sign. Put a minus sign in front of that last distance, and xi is -4.3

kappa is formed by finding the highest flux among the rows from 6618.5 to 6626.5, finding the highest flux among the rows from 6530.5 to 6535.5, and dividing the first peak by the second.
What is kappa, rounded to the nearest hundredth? 1.06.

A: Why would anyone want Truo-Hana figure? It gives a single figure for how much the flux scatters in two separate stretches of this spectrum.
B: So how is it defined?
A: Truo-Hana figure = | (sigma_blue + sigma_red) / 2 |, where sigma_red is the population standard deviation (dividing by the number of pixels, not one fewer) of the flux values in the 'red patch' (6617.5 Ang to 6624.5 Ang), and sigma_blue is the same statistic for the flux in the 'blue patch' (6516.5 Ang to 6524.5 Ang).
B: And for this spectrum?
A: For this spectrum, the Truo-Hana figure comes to 1.9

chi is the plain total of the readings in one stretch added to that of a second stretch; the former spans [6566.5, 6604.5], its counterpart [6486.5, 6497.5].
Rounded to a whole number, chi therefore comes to 1142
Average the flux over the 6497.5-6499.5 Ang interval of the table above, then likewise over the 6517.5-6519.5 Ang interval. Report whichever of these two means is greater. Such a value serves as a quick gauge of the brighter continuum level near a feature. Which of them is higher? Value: 25.2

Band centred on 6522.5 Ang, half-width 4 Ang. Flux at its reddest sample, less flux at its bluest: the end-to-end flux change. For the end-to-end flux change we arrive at -1.7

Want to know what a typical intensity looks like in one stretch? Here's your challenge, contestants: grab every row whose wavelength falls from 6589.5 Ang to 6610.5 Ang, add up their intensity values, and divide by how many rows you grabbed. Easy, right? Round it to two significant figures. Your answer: 25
